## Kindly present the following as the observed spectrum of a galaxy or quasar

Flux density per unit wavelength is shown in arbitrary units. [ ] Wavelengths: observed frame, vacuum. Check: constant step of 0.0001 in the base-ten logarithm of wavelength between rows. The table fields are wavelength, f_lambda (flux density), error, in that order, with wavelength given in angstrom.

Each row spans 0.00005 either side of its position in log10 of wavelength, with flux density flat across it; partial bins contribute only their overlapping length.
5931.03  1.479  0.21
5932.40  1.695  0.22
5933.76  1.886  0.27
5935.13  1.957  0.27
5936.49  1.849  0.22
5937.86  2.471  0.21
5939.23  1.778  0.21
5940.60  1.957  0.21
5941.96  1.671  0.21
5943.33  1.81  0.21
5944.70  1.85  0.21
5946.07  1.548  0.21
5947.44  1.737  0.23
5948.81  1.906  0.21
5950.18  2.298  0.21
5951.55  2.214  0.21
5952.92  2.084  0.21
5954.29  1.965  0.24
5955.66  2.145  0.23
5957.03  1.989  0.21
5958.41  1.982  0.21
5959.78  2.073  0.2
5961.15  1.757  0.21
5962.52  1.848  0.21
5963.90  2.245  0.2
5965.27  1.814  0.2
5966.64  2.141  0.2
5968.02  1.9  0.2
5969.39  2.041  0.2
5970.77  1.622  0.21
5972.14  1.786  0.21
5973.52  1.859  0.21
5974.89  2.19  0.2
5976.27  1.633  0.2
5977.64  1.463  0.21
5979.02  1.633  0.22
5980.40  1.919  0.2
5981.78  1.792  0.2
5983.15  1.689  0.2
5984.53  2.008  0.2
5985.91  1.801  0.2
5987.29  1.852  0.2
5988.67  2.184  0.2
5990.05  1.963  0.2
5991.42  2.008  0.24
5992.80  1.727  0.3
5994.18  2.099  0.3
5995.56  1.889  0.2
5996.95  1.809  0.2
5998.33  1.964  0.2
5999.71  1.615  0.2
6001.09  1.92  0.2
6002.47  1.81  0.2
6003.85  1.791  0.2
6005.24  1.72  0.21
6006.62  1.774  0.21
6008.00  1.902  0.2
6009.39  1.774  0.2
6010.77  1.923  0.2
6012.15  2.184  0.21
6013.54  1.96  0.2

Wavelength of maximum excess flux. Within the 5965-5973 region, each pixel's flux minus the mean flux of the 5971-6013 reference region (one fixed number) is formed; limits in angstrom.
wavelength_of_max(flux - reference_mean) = 5966.64 angstrom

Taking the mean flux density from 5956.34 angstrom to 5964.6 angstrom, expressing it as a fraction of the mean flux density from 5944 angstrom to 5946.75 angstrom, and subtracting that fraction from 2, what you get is 0.83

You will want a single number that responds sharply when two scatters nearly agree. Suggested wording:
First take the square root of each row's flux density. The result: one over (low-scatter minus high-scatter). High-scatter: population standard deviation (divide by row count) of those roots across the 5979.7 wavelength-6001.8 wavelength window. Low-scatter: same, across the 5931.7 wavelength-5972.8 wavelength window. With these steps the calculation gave 48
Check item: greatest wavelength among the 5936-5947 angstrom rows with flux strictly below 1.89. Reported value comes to 5946.07 angstrom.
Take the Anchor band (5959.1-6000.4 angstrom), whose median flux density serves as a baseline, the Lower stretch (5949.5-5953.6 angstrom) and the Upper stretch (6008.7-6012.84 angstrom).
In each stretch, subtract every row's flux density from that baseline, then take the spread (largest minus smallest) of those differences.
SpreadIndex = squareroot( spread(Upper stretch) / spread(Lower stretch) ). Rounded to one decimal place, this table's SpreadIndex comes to 1.4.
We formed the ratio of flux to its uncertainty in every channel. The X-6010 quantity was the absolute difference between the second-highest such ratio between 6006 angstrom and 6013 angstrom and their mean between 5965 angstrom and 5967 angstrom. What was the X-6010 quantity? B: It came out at 0.3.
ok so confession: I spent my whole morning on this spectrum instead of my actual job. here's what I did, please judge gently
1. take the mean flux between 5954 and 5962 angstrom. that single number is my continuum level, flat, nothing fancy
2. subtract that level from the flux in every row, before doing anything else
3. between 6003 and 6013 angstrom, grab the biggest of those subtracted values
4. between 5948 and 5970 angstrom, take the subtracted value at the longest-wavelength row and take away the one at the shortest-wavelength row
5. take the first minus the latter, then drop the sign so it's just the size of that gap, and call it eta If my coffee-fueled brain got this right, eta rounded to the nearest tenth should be 0.1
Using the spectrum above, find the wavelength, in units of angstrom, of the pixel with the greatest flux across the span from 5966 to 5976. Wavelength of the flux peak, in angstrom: 5974.89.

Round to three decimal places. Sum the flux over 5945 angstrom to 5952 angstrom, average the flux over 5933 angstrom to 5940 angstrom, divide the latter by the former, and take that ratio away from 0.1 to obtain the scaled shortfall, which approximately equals -0.105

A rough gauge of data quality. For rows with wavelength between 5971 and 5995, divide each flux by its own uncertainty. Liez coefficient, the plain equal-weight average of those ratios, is 8.7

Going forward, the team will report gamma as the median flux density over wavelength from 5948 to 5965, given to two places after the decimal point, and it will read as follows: 2.03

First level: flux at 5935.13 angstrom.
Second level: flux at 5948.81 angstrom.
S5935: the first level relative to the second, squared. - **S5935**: 1.05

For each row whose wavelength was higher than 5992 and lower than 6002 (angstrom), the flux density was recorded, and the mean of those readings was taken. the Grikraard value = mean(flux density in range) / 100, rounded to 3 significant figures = 0.0186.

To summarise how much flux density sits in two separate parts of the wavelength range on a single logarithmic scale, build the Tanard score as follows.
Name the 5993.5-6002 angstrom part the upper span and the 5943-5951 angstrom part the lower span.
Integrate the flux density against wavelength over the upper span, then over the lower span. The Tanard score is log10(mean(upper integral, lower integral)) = 1.19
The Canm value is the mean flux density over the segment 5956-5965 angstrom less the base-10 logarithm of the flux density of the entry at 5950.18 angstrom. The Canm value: 1.62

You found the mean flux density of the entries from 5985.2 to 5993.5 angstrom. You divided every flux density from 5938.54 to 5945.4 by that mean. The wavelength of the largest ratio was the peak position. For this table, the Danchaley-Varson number 5940.60 angstrom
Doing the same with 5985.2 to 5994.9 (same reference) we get 5988.67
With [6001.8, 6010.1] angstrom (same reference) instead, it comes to 6008.00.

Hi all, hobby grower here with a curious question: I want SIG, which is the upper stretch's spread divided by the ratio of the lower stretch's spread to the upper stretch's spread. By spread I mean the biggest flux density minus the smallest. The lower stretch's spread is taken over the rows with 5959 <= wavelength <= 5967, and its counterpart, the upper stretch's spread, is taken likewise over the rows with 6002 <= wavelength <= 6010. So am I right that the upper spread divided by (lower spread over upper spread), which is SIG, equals 0.1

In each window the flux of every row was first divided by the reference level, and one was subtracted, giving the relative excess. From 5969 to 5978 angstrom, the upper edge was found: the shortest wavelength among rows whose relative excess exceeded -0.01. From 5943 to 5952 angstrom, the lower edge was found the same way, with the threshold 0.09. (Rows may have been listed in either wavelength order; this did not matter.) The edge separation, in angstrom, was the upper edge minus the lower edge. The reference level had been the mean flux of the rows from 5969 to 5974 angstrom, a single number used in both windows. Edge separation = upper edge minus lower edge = 19.2 angstrom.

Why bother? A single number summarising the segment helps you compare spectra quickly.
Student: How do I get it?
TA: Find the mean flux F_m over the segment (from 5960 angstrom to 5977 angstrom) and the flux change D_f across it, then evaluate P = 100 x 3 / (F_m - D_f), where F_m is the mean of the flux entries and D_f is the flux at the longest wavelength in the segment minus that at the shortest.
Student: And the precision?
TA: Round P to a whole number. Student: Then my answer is 148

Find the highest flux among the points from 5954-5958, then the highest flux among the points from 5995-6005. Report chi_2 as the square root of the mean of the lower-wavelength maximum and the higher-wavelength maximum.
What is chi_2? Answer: 1.43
